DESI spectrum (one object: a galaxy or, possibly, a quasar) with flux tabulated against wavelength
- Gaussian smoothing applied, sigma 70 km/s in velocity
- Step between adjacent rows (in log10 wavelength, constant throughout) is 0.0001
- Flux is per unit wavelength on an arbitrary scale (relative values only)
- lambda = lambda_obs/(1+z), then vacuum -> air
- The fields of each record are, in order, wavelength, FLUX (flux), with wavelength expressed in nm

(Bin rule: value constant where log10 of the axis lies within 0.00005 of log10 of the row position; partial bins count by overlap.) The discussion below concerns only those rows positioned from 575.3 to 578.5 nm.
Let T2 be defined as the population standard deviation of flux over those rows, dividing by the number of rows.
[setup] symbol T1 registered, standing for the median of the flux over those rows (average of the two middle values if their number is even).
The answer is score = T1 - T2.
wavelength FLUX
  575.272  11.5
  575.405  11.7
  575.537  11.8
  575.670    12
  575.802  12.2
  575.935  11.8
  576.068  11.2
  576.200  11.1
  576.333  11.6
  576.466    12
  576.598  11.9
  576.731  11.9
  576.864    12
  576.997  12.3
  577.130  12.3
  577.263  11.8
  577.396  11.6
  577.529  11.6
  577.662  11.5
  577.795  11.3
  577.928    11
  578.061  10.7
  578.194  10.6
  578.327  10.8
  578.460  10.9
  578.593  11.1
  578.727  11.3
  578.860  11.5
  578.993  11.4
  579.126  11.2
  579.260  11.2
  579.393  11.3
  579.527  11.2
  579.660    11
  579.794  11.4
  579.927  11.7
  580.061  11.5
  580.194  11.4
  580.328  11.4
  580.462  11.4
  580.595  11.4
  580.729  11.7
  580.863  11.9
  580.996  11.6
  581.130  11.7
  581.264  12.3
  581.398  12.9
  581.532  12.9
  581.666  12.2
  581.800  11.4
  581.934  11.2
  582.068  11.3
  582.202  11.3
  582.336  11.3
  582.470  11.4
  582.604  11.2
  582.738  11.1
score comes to 11.2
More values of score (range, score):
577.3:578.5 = 10.6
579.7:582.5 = 10.9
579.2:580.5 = 11.2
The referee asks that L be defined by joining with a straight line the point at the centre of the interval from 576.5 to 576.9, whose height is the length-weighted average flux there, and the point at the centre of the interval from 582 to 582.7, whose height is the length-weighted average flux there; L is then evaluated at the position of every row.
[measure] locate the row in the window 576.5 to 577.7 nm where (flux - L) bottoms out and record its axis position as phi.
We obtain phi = 577.662 nm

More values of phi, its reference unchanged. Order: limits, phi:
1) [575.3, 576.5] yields 576.200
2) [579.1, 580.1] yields 579.660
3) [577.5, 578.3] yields 578.194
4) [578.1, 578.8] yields 578.194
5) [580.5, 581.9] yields 580.595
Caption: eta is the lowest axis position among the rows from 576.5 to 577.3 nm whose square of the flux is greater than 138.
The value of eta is 576.598 nm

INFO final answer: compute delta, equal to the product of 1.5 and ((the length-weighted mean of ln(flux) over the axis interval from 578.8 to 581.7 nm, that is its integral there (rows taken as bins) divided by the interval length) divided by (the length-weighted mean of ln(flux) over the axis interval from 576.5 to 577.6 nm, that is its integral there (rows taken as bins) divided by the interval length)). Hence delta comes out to 1.49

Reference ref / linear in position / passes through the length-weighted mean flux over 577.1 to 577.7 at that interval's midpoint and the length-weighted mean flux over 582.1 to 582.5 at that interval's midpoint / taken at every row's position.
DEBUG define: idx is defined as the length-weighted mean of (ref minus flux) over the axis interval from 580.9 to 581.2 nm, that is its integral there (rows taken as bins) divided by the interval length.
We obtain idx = -0.2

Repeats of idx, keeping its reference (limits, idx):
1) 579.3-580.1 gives 0.2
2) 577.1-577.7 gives 0.0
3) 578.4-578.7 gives 0.6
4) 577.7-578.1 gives 0.6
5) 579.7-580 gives 0.0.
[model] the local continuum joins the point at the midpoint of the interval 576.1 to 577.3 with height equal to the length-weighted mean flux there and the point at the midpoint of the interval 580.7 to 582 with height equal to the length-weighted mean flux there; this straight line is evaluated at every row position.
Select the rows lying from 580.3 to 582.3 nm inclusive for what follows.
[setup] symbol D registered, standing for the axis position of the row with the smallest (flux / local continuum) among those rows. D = 581.934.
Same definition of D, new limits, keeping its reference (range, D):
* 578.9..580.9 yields 579.660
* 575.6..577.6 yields 576.200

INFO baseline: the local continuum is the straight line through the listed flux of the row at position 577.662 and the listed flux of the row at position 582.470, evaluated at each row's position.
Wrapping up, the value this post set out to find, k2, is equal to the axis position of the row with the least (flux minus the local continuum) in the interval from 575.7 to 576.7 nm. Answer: 576.200 nm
